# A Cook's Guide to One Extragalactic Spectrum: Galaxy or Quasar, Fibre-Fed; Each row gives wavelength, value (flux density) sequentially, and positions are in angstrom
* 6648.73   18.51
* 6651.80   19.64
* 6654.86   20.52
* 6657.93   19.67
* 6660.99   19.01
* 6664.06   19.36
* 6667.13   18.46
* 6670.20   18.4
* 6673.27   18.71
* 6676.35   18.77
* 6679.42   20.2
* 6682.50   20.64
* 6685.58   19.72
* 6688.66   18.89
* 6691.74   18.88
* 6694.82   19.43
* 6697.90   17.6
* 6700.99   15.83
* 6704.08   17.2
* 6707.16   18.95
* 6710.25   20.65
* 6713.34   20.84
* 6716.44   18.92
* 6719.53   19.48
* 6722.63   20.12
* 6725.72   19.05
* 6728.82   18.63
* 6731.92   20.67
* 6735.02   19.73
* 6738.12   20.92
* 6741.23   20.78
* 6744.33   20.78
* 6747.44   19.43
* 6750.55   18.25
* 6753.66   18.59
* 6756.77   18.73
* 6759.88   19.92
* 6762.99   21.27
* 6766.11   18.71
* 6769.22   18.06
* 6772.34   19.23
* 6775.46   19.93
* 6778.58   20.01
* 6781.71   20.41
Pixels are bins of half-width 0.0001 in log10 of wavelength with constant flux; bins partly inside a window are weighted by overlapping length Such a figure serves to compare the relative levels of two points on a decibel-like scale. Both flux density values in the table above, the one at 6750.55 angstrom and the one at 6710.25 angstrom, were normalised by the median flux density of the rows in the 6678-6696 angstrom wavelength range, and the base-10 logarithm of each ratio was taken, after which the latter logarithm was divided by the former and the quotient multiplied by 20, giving -15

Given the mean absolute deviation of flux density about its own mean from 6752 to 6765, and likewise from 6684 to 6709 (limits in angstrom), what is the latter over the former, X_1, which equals 1.11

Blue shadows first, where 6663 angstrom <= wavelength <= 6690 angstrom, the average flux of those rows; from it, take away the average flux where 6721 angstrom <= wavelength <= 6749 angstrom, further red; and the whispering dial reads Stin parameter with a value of -0.77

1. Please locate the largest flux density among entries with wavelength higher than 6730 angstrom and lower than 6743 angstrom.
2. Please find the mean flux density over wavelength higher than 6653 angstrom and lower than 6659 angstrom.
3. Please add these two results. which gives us 41.0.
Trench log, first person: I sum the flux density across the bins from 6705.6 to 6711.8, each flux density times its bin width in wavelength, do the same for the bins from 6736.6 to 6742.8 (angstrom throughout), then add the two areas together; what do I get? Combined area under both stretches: 252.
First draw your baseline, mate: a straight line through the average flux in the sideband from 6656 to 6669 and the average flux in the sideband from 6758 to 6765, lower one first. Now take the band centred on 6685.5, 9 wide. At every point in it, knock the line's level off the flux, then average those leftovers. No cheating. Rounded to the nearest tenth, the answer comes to 0.3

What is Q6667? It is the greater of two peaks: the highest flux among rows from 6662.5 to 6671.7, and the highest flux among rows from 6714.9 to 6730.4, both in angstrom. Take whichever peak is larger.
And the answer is 20.1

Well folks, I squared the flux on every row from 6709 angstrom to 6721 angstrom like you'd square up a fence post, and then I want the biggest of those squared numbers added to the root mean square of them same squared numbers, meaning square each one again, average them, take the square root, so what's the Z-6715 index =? 835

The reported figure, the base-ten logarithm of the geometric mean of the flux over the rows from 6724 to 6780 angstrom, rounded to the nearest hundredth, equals 1.29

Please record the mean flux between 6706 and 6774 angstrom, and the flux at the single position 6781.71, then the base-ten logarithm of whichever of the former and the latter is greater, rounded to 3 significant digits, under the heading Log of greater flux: 1.31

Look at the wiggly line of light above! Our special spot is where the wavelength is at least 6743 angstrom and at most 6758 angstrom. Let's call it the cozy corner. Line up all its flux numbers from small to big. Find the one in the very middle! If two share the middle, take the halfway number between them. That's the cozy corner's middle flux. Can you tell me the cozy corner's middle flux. 18.7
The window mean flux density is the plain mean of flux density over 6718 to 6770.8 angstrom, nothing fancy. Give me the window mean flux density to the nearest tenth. 19.6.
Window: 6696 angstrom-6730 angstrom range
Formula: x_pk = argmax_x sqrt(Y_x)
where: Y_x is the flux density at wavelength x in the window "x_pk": 6713.34 angstrom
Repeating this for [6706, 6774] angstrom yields 6762.99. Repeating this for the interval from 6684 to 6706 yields 6685.58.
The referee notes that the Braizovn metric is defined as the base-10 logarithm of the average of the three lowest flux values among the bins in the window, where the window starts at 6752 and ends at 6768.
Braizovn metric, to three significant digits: 1.27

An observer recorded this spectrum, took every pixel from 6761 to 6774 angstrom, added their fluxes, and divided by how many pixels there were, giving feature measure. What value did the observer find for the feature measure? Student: 19.3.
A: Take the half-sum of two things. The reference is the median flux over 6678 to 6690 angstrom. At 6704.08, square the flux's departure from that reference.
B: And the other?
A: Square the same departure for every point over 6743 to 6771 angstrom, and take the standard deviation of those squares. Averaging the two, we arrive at 4.4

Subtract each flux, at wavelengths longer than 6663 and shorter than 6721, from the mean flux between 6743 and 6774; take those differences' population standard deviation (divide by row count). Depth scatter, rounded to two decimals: 1.20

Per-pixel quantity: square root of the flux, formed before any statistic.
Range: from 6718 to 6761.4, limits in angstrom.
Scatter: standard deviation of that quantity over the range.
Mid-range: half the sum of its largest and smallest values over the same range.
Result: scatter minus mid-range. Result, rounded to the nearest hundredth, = -4.32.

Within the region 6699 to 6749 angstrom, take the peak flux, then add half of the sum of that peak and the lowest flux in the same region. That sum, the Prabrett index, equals 39.3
